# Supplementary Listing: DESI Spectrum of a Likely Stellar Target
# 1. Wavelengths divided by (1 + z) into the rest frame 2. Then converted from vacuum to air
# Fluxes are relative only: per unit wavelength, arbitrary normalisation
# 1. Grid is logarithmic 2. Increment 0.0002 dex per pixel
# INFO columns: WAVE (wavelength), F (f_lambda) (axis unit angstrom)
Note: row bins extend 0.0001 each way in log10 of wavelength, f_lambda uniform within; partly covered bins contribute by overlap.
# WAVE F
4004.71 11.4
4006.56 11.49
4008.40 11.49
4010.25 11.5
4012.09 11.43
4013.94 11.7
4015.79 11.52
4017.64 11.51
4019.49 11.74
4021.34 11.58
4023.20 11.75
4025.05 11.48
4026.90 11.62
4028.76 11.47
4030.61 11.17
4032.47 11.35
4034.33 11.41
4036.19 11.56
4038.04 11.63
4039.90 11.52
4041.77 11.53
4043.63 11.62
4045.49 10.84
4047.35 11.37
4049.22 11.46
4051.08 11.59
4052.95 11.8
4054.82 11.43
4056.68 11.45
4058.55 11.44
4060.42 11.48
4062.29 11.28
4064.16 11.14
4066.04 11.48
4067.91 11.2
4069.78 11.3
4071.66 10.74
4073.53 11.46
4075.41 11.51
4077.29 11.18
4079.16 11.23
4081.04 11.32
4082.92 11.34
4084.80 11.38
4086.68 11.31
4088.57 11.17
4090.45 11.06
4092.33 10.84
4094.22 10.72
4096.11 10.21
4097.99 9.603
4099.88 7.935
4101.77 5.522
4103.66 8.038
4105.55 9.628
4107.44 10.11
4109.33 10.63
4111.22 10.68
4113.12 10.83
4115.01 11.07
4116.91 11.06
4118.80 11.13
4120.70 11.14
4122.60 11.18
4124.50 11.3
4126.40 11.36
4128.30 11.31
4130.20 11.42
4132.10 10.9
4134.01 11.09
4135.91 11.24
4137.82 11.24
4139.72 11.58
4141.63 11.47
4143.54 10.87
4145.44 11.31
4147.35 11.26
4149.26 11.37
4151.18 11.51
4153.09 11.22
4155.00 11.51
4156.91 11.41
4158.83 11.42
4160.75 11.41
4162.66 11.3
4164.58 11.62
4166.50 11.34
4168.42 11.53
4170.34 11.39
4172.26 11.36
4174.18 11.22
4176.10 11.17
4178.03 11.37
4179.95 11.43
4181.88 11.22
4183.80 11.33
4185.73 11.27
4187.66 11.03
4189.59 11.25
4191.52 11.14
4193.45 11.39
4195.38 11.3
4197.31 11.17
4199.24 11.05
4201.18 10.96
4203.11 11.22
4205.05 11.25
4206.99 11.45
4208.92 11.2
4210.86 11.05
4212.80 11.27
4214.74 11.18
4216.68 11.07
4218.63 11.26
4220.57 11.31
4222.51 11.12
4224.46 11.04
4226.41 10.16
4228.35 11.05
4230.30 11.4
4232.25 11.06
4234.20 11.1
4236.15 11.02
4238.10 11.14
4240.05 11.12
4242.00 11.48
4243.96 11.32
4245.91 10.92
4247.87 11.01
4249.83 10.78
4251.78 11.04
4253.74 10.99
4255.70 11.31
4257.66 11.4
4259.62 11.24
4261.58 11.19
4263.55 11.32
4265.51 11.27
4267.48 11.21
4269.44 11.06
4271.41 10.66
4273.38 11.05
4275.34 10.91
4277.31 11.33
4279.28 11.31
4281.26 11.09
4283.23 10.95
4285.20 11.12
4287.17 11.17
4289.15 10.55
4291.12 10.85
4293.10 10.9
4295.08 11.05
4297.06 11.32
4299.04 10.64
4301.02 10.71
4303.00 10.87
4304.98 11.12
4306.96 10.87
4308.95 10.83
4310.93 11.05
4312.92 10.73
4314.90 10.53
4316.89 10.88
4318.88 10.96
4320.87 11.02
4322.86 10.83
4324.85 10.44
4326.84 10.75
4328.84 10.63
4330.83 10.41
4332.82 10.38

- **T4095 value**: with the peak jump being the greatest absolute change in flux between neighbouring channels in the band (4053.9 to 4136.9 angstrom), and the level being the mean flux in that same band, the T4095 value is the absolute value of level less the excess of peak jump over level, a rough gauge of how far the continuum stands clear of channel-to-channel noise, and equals 19.1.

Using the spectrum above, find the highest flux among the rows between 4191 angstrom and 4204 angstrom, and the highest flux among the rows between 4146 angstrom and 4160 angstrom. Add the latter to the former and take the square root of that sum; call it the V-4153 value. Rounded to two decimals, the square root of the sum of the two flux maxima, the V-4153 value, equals 4.79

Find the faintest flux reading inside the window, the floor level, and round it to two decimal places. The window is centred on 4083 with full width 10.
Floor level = 11.23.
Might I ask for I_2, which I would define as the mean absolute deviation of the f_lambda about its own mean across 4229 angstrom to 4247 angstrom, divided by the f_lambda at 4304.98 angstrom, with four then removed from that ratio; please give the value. -3.99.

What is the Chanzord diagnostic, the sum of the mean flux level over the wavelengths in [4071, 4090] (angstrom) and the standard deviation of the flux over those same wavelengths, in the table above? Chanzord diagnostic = 11.5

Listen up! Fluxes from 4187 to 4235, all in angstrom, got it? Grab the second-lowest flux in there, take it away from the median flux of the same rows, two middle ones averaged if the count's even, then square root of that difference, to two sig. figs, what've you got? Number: 0.46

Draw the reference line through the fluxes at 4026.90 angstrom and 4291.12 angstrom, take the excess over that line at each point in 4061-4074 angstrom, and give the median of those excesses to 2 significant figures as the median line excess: -0.24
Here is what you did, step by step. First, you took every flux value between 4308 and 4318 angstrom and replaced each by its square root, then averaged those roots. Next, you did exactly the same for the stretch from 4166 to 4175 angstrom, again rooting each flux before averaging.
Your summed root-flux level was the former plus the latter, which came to 6.66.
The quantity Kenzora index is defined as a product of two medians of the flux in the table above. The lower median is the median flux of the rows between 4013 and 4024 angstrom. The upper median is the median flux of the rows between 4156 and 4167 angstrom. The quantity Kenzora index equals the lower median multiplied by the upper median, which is 133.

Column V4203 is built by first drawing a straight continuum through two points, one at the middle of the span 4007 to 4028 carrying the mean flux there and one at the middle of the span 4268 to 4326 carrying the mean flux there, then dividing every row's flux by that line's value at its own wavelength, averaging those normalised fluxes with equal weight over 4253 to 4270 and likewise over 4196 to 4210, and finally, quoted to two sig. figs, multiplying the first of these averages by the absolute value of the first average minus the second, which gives 0.016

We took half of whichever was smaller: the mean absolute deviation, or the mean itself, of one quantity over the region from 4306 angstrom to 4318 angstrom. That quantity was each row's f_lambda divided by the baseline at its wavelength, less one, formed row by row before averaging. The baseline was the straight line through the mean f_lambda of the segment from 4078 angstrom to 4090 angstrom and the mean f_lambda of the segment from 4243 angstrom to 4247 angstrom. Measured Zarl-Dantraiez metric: -0.011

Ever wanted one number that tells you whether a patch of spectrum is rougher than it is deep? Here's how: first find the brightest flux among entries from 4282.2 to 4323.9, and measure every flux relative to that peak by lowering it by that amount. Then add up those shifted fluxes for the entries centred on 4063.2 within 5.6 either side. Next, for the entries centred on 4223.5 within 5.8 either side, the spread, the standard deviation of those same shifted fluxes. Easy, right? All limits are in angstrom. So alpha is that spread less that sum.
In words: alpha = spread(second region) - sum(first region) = 0.3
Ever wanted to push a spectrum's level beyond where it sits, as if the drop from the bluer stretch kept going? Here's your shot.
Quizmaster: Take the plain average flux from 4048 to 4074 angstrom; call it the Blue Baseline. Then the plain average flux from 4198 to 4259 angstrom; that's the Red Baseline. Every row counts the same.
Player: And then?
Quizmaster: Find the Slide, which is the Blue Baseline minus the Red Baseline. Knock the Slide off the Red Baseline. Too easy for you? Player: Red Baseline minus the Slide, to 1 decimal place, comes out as 10.9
